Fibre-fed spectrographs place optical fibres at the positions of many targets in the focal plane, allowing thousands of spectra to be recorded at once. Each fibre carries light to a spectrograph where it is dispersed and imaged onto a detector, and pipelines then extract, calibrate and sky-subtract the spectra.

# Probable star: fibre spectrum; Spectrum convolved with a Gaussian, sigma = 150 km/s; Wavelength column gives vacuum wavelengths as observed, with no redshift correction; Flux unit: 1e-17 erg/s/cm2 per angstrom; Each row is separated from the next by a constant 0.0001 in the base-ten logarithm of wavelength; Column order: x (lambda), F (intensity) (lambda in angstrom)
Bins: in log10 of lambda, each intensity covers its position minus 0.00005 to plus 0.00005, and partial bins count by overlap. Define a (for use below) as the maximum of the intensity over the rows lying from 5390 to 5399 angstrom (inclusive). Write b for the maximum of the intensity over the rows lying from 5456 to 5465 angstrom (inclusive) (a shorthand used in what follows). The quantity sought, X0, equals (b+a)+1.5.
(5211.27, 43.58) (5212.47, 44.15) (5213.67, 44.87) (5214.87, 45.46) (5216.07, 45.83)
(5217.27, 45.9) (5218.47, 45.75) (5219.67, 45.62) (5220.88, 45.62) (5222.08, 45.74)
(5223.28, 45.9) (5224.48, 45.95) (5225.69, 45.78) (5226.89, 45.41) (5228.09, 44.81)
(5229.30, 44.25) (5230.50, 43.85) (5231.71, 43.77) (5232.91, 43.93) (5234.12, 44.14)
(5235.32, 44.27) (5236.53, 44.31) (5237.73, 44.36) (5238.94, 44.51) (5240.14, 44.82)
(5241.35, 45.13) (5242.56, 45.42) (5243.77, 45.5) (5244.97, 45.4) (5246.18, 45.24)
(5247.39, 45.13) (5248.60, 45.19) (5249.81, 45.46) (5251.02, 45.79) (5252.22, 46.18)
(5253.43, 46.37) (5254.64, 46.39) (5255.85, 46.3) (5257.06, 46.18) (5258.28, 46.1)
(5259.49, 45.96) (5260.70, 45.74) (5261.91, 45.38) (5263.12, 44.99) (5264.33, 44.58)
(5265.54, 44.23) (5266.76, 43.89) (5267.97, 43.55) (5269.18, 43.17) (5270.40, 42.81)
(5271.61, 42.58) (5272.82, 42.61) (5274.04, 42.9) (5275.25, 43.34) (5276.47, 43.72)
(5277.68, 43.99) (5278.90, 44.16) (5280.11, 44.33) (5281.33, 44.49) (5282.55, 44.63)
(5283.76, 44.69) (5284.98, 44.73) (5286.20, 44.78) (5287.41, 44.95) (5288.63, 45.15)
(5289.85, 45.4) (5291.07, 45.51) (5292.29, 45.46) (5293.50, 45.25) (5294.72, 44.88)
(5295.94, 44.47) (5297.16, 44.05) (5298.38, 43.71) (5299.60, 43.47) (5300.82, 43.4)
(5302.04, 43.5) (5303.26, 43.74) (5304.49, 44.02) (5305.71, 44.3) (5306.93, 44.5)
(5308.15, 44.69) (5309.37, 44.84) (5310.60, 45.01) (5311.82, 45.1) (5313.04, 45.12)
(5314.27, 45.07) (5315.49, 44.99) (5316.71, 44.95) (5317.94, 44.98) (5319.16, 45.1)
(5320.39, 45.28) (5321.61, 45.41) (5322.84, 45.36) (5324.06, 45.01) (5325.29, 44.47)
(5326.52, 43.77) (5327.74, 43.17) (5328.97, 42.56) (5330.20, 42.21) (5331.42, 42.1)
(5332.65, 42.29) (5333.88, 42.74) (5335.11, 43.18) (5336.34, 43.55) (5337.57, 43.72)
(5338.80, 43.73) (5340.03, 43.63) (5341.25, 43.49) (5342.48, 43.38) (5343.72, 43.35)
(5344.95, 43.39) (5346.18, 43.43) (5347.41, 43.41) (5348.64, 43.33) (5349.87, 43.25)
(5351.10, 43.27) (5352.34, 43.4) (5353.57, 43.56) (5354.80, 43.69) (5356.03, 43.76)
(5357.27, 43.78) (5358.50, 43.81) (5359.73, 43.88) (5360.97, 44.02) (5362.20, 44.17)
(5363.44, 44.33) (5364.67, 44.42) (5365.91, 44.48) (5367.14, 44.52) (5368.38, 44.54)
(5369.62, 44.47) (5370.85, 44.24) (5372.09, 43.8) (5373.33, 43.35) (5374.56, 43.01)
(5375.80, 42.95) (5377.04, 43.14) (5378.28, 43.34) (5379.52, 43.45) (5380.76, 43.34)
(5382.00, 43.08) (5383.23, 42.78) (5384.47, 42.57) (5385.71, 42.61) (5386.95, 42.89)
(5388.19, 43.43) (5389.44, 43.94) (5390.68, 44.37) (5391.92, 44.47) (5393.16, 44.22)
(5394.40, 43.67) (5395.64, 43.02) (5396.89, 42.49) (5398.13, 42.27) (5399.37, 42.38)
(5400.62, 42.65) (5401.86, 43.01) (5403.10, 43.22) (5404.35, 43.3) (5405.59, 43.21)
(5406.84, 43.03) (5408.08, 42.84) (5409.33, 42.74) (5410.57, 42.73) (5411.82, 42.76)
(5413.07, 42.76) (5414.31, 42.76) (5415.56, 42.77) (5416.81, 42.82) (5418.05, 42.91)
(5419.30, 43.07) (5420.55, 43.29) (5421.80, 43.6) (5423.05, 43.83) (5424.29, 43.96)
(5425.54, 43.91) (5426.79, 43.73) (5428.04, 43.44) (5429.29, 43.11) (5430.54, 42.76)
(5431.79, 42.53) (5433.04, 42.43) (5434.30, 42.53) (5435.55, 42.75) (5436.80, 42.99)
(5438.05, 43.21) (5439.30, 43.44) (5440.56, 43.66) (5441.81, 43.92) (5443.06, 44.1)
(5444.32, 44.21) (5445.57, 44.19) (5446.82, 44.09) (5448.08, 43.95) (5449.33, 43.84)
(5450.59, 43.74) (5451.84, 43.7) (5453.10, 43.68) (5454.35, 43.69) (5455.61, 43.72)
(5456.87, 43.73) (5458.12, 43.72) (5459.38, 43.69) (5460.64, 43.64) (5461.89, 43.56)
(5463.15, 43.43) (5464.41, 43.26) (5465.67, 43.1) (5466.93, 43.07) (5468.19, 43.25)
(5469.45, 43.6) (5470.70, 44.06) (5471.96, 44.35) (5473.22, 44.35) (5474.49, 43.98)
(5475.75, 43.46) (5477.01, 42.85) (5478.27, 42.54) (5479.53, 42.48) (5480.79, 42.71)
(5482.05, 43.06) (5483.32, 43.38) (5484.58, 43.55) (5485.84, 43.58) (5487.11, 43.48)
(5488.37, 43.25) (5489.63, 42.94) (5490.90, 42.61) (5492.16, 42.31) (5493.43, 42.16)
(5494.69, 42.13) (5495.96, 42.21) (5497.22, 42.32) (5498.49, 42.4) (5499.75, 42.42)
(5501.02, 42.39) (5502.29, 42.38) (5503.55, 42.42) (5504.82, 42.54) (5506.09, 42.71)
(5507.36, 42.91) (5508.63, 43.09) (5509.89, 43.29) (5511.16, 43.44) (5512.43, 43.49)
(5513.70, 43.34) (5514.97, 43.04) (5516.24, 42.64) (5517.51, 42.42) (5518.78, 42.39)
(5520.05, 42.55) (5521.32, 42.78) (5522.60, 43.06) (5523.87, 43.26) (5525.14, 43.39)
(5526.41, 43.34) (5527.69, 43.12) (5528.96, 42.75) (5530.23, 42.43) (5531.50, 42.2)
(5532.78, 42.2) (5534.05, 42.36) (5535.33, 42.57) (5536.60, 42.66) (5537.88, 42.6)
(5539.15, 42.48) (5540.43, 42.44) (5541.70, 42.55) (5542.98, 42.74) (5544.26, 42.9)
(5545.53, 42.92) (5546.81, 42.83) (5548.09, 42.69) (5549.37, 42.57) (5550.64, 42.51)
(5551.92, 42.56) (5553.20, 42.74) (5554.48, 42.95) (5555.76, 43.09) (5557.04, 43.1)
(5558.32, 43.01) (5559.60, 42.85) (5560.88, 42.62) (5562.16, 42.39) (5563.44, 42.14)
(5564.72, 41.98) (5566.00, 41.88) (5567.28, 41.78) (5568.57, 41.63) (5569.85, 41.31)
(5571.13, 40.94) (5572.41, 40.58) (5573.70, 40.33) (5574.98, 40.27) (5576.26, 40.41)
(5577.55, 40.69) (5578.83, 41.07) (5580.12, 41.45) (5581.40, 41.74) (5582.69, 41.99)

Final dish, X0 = 89.7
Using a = 44.47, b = 43.73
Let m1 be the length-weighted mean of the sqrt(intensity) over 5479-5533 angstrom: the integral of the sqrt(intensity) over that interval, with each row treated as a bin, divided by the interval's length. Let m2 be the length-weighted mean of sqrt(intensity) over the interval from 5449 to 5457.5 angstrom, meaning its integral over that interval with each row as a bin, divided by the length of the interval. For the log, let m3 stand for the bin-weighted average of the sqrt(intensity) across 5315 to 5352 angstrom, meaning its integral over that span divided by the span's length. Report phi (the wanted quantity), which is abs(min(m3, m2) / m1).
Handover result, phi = 1.01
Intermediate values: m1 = 6.54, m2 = 6.61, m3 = 6.61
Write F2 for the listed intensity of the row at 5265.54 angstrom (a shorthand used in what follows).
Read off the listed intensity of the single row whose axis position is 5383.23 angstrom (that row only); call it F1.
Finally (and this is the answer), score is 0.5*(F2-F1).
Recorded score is 0.7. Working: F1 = 42.78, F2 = 44.23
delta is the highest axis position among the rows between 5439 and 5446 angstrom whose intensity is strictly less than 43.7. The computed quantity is 5440.56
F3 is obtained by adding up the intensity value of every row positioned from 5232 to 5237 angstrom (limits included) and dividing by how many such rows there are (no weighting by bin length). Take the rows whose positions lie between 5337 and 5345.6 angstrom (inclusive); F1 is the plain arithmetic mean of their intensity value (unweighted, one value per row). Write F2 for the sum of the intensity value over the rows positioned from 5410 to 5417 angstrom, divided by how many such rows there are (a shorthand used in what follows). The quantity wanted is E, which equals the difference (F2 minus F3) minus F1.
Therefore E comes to -44.9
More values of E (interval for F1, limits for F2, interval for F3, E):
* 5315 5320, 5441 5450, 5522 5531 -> -44.0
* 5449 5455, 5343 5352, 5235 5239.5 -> -44.7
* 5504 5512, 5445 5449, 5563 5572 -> -40.6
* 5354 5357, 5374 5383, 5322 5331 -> -44.3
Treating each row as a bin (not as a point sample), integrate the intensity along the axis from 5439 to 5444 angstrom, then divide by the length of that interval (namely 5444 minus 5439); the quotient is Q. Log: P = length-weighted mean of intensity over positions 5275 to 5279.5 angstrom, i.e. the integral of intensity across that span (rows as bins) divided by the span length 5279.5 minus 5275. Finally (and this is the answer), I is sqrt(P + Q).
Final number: 9.36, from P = 43.8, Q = 43.8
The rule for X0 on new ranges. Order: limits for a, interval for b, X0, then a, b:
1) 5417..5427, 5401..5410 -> 88.8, 43.96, 43.3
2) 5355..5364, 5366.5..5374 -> 90.4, 44.33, 44.54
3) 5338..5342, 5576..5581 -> 86.7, 43.73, 41.45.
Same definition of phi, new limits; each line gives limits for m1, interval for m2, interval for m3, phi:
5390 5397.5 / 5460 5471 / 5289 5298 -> 1.00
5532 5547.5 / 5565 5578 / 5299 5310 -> 0.98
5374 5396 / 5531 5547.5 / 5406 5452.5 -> 0.99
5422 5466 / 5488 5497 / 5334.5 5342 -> 0.99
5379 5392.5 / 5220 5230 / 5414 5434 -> 1.00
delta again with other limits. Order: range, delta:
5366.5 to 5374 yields 5373.33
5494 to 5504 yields 5503.55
